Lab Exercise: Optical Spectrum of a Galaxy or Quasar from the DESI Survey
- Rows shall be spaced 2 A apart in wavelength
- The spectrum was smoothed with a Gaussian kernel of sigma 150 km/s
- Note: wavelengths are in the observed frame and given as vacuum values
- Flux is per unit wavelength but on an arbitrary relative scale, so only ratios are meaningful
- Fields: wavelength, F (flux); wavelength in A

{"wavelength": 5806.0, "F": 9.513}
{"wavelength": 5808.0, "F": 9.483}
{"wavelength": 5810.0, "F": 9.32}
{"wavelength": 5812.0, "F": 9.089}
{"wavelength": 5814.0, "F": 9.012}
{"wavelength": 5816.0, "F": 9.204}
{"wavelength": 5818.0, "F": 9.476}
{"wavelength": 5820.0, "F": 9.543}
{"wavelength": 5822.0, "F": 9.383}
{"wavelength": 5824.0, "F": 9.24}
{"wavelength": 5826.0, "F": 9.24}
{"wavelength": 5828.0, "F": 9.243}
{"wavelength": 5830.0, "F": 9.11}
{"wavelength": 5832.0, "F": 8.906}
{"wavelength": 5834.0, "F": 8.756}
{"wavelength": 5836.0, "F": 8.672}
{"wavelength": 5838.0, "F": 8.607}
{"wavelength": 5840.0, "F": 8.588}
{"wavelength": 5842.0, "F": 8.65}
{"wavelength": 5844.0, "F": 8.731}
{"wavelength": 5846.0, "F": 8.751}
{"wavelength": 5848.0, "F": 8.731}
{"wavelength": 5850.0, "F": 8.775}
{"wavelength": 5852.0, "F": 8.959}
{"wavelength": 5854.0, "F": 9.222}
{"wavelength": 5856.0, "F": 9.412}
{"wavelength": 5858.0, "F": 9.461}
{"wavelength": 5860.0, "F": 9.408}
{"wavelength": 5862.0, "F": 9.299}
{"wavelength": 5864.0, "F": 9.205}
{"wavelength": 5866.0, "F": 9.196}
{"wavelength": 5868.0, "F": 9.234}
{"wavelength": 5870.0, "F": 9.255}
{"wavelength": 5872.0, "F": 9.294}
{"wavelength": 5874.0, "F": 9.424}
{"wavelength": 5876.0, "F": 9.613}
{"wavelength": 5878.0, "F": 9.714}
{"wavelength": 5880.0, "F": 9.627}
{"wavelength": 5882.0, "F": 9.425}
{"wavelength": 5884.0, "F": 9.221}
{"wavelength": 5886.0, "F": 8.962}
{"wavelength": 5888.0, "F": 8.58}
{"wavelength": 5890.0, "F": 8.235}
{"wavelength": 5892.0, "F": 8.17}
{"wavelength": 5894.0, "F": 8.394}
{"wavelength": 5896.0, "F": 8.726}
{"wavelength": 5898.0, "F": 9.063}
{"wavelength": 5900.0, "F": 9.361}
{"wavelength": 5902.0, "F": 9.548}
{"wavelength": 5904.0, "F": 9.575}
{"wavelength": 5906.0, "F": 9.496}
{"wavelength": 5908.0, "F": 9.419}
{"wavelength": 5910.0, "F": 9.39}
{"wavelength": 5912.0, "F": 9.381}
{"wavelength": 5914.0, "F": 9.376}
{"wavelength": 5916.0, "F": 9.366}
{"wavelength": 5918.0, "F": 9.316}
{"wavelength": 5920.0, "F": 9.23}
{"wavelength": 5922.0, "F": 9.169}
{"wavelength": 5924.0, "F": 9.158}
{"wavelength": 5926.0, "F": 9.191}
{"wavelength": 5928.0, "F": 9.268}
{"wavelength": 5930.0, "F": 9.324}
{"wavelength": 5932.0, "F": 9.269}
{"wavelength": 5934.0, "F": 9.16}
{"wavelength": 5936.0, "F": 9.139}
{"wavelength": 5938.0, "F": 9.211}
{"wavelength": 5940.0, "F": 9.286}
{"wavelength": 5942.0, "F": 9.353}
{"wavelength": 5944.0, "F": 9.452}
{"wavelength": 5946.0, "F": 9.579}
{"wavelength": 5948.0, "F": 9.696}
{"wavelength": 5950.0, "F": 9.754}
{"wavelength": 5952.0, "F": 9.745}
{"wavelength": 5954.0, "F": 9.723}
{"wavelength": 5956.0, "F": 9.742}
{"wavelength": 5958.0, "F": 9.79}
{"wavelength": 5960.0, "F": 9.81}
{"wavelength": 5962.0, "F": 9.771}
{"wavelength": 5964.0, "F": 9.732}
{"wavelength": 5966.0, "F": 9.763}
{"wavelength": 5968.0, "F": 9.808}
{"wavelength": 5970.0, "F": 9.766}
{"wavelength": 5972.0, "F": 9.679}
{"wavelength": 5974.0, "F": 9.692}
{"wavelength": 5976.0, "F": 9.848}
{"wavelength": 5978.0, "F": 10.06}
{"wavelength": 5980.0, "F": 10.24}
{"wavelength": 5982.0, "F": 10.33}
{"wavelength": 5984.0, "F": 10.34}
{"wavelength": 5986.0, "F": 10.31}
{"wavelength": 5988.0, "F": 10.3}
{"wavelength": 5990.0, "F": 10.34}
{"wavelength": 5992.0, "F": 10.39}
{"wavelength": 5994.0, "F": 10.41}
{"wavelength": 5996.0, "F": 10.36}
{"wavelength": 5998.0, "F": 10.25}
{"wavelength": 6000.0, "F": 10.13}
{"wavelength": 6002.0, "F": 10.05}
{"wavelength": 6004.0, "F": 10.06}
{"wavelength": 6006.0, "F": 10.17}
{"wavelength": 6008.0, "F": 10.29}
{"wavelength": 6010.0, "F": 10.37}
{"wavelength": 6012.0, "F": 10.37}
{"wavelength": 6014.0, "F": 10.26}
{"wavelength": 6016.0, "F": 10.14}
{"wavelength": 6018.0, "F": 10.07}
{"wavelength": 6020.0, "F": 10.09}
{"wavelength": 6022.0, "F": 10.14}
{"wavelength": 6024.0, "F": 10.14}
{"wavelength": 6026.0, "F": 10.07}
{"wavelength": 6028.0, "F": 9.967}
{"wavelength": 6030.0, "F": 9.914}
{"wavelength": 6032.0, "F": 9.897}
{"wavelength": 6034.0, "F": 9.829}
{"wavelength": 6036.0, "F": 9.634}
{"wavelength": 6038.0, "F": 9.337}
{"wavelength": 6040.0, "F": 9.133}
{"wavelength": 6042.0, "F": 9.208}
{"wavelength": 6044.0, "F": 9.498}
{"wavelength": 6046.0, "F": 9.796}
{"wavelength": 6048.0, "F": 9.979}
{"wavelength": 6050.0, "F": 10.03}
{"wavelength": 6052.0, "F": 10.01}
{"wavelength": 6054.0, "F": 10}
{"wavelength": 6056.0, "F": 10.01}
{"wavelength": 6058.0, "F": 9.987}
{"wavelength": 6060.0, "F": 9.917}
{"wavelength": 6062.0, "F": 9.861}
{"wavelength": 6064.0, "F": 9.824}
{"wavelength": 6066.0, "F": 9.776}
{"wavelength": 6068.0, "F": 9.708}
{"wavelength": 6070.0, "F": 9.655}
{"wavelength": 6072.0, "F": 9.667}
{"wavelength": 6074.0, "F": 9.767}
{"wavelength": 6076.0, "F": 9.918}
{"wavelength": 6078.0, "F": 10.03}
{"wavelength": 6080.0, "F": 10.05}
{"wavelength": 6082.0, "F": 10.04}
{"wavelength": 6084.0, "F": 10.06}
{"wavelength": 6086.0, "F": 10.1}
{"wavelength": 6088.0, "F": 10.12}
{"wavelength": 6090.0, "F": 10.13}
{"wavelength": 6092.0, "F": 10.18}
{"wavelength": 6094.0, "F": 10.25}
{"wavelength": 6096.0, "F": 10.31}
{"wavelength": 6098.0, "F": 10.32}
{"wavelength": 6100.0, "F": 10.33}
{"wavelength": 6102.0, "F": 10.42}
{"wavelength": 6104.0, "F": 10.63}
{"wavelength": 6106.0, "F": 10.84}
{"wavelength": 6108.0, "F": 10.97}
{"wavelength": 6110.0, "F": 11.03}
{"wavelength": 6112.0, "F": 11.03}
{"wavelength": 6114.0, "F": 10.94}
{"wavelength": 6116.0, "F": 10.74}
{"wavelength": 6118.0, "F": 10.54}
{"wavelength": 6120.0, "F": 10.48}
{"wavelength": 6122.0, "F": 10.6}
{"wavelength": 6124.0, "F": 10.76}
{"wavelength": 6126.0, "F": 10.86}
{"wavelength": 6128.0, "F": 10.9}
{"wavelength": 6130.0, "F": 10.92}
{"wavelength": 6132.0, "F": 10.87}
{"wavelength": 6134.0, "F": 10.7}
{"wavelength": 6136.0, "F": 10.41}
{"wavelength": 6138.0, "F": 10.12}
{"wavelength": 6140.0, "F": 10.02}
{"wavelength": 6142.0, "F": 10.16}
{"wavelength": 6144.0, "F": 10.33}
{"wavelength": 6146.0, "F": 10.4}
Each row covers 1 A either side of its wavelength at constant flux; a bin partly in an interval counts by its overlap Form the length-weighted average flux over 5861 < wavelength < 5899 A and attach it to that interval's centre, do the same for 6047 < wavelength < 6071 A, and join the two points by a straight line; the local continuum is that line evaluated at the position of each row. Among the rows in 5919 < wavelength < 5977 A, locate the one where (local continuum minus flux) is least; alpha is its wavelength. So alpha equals 5960.0 A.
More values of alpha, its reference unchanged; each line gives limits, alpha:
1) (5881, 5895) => 5882.0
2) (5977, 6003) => 5994.0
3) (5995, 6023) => 5996.0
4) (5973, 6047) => 5994.0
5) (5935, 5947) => 5946.0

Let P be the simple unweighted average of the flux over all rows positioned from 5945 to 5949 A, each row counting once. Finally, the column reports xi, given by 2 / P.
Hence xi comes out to 0.208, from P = 9.6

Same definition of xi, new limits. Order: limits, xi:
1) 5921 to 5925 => 0.218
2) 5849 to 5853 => 0.226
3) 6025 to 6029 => 0.200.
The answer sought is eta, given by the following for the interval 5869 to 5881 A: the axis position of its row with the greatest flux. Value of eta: 5878.0 A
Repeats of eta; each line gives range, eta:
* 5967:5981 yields 5980.0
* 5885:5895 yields 5886.0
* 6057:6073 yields 6058.0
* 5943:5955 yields 5950.0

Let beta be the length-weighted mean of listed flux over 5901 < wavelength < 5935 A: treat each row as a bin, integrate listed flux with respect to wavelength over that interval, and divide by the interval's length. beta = 9.3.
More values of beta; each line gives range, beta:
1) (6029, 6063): 9.8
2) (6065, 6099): 10.0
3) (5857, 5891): 9.2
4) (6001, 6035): 10.1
